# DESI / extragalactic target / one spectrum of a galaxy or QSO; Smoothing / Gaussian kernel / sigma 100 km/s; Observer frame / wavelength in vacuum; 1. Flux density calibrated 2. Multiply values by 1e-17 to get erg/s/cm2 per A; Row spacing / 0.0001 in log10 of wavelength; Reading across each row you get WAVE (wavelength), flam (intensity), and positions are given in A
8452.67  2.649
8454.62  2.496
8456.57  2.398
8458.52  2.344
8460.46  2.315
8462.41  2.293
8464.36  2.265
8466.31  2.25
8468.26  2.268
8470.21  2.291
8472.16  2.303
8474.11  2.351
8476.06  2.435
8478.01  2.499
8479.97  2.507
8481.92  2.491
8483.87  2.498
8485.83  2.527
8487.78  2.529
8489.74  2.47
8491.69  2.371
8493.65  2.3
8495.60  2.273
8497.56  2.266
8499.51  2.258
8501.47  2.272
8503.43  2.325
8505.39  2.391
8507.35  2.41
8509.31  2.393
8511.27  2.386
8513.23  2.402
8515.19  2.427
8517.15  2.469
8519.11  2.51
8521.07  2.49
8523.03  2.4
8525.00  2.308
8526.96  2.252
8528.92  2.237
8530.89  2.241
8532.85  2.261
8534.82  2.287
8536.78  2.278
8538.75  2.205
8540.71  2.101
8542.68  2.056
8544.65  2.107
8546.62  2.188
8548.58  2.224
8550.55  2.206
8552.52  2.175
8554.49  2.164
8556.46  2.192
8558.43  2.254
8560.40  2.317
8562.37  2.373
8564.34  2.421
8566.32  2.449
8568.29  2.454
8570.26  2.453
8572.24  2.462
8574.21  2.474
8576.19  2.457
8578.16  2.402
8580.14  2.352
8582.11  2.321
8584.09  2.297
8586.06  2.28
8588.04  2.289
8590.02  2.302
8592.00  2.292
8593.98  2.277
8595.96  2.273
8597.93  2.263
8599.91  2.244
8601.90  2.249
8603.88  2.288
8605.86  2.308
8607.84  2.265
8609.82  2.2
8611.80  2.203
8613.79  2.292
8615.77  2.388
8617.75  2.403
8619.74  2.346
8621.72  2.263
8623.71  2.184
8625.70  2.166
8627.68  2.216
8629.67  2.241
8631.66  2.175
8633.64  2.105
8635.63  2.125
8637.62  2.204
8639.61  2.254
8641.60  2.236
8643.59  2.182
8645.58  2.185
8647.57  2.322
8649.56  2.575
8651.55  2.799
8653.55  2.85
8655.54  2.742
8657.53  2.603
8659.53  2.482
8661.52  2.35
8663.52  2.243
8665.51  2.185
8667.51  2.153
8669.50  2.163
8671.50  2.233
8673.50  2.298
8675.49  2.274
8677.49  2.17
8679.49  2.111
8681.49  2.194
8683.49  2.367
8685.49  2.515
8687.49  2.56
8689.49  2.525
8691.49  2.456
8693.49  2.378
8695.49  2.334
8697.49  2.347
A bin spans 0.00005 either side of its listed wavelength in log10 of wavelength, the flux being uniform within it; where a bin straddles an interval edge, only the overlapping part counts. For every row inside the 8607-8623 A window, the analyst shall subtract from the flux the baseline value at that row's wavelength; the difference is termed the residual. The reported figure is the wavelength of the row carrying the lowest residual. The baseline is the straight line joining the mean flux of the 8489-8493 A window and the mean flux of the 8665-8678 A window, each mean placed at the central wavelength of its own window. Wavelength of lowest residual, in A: 8609.82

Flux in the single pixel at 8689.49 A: 2.525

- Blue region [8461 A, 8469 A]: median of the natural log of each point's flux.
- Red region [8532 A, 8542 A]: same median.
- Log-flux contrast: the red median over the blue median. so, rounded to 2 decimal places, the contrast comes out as 1.00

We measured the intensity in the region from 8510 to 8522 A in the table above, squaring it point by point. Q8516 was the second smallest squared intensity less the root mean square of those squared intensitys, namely -0.23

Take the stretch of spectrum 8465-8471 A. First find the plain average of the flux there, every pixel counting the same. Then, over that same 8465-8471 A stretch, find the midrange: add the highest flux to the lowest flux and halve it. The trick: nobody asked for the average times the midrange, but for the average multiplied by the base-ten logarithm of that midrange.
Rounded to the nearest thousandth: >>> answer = 0.808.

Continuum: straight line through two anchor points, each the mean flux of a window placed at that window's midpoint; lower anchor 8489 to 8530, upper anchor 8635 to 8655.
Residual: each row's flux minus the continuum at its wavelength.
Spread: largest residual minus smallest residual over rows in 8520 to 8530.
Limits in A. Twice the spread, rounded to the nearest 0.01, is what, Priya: 0.51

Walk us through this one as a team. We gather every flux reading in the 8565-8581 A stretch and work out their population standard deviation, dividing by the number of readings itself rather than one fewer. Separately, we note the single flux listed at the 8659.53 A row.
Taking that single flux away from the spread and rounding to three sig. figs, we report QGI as -2.44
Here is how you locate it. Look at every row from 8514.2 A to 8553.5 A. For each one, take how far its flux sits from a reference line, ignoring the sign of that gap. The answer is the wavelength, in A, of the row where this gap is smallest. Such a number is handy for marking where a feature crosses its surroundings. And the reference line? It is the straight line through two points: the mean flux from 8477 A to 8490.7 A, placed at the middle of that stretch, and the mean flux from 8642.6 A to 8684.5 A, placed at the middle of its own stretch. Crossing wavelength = 8517.15 A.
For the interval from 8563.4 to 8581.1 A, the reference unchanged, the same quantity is 8566.32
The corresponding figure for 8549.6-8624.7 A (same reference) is 8615.77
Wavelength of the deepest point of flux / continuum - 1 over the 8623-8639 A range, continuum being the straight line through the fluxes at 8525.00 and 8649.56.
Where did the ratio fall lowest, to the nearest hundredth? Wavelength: 8633.64 A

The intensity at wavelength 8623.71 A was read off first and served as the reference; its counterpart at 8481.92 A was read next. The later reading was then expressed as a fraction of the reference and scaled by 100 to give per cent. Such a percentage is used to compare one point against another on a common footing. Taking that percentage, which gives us 114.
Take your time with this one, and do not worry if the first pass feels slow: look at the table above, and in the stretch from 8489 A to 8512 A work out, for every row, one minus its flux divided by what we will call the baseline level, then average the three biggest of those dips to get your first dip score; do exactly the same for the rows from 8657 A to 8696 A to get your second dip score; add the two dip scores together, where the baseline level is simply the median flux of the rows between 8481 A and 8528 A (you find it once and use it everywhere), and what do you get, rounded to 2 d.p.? 0.16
